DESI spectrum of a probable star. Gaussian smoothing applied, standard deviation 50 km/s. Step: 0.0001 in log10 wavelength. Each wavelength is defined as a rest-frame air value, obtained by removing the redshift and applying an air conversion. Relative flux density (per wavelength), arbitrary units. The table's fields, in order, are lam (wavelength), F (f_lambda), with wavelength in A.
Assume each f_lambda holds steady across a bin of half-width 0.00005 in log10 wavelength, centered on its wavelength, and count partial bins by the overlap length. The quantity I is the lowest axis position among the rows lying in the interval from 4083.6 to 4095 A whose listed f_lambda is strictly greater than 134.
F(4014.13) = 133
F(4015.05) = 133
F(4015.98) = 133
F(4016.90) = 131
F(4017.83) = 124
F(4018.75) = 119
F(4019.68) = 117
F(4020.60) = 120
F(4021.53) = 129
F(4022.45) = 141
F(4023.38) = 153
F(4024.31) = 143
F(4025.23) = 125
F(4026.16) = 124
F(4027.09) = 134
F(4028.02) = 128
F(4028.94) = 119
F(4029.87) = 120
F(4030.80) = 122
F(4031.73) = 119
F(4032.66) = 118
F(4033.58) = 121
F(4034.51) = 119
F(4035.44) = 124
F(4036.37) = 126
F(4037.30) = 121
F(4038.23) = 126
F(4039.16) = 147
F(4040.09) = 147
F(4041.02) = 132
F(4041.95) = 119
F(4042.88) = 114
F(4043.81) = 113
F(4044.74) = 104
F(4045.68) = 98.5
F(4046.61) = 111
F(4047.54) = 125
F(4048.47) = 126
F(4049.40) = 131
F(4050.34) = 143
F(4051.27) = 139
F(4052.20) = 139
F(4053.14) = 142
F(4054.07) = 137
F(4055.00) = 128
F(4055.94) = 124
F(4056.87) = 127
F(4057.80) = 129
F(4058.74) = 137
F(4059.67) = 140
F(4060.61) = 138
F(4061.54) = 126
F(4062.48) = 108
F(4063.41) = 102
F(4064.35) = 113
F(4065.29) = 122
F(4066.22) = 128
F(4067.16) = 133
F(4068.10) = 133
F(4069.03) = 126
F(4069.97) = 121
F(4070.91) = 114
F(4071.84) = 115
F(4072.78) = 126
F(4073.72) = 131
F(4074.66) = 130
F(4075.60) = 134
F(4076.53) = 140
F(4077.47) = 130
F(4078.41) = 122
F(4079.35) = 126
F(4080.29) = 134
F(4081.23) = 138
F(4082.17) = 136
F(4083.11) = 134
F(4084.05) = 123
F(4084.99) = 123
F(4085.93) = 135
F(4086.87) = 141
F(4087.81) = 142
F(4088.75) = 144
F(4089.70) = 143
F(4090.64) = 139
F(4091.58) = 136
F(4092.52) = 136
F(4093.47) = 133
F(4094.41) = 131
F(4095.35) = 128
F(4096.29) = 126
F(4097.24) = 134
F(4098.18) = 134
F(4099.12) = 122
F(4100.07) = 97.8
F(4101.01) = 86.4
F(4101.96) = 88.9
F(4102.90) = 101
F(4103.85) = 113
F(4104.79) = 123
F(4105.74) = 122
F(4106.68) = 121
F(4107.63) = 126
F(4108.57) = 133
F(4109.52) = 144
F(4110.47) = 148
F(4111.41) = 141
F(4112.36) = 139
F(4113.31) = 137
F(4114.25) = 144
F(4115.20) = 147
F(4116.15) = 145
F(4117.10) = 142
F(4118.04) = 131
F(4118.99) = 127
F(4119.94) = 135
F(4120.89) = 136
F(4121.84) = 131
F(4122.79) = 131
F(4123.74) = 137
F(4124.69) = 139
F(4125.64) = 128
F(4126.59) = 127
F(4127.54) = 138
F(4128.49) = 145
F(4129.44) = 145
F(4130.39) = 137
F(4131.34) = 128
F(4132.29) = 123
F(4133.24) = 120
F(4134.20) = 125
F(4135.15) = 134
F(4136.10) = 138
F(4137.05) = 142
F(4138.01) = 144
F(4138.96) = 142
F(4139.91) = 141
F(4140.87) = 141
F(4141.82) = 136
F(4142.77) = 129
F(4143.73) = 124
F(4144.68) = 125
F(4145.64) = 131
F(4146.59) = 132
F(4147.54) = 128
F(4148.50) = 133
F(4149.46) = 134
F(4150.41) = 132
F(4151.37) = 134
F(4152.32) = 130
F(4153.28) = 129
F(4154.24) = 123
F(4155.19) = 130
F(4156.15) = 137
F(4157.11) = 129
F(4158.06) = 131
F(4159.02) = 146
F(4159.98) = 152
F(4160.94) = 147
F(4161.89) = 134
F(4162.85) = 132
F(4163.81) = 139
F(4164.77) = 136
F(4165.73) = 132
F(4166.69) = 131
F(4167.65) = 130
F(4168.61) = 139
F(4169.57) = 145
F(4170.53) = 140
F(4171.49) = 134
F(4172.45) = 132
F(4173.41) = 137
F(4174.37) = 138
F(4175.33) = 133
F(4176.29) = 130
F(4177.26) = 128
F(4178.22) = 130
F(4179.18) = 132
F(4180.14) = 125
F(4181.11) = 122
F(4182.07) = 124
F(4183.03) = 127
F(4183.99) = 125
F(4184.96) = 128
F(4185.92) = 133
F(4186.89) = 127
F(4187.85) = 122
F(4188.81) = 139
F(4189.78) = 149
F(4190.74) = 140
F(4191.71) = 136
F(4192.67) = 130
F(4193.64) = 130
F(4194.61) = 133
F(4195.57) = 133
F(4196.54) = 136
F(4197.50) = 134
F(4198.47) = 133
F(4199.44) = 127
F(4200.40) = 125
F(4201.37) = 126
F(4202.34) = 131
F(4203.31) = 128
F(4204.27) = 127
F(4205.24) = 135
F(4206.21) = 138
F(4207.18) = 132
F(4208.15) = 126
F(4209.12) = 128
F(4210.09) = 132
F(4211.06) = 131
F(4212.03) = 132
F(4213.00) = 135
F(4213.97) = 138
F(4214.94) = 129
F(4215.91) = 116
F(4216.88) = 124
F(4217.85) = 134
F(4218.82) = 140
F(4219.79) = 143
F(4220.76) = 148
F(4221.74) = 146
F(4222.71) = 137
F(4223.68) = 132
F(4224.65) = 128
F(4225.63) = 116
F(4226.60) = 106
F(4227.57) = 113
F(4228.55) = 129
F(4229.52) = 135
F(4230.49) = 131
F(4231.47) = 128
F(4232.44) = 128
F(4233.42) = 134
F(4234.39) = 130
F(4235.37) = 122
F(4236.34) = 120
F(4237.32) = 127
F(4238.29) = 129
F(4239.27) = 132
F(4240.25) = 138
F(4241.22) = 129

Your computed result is 4085.93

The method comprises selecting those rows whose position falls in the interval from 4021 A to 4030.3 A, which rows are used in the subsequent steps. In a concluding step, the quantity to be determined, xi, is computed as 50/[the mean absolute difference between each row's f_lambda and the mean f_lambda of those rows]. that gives 6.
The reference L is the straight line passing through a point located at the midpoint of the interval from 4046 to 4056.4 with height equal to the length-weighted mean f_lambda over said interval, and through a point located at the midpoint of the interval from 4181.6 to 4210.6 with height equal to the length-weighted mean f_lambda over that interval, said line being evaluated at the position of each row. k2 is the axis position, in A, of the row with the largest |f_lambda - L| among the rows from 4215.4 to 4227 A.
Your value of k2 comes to 4226.60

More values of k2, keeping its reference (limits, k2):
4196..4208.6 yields 4206.21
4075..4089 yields 4088.75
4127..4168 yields 4159.98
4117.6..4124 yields 4123.74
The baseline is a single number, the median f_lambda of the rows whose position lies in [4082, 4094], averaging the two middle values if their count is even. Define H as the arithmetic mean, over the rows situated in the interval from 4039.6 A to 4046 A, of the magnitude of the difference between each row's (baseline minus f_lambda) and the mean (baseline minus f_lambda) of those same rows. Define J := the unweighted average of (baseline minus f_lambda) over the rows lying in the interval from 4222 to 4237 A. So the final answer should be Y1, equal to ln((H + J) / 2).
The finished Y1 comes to 2.42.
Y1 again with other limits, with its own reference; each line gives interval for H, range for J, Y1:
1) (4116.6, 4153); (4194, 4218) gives 1.69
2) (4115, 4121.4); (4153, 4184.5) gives 1.48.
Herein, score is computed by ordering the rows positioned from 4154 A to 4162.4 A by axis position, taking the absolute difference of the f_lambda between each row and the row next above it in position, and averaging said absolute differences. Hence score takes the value 7.9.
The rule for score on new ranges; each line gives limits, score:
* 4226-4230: 9.7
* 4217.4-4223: 5.0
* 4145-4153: 2.7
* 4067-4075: 4.6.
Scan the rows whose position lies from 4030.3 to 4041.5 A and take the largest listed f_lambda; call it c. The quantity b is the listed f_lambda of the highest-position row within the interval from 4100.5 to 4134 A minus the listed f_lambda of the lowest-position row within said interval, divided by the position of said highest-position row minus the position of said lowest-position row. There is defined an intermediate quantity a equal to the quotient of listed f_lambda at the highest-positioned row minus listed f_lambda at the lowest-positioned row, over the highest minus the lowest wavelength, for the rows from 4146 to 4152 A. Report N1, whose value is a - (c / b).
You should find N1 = -141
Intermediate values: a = 0.4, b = 1.0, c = 147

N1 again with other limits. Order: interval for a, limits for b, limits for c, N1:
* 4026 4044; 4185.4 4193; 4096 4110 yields 323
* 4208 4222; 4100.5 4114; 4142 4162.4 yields -35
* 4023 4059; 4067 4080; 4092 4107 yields 236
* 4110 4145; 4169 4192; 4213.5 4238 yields 363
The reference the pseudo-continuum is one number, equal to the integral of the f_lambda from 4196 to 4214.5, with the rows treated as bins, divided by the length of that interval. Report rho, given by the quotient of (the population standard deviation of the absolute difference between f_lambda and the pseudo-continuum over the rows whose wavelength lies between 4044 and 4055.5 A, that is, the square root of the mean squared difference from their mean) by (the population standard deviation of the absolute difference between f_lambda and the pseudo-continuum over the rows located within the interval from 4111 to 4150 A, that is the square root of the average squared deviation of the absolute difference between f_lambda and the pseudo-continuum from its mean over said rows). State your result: 2.2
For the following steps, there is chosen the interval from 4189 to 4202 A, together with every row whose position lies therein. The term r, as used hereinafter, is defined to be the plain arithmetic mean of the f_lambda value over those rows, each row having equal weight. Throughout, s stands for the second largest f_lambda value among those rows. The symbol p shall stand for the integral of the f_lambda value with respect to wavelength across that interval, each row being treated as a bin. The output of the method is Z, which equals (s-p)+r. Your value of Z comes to -1459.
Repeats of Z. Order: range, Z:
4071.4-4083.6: -1323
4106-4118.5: -1441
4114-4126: -1354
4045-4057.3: -1305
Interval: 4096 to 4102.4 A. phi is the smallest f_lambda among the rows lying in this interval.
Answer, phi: 86.4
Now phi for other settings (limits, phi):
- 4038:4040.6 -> 126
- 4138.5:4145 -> 124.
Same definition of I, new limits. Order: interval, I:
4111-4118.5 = 4111.41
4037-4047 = 4039.16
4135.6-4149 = 4136.10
